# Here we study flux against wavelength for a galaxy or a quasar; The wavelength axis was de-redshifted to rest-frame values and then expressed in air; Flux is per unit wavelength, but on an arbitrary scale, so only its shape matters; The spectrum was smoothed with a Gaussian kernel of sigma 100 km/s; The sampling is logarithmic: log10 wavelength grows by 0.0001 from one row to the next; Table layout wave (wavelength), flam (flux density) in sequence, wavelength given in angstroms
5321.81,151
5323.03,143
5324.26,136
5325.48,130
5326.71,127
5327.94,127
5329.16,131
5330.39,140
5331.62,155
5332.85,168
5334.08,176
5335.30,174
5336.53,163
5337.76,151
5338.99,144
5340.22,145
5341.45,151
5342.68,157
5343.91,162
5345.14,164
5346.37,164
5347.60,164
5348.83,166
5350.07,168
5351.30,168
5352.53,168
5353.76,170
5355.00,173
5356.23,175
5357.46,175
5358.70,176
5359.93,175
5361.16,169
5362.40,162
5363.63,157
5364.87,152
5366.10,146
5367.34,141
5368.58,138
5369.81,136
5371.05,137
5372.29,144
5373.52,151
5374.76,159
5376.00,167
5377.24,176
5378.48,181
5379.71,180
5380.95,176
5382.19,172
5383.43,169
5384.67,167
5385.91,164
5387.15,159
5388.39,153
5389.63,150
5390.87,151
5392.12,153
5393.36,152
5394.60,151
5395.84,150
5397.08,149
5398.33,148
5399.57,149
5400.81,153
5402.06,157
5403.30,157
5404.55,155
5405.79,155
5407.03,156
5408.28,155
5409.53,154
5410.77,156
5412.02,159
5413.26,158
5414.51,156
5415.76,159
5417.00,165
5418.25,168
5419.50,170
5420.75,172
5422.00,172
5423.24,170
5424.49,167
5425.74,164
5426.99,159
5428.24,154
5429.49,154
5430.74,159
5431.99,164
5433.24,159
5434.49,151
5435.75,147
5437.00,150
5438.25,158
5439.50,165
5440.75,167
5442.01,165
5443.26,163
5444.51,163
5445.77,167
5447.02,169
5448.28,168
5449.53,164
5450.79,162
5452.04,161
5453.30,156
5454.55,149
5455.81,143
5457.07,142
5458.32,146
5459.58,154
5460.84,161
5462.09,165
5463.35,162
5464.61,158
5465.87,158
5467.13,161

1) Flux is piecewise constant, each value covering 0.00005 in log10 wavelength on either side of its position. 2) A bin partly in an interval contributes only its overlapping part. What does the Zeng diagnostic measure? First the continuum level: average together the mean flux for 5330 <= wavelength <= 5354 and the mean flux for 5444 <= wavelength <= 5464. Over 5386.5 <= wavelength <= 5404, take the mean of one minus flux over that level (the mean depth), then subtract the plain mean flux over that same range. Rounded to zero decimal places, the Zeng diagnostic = -152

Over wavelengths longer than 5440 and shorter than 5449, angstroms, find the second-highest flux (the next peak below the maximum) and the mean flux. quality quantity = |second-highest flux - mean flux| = 2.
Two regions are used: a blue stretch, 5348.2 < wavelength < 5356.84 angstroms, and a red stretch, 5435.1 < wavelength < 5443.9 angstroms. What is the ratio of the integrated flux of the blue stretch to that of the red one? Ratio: 1.05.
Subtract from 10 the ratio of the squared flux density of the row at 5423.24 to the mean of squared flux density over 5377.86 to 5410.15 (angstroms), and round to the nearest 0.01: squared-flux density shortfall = 8.85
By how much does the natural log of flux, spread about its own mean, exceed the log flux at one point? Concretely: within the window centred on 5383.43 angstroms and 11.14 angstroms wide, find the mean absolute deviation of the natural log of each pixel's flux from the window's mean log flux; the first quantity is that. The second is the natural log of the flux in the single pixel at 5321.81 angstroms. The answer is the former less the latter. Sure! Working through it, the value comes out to -4.97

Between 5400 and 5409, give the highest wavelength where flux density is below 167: 5408.28 angstroms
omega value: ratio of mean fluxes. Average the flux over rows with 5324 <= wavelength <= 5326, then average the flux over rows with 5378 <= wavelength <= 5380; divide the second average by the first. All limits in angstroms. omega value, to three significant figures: 1.36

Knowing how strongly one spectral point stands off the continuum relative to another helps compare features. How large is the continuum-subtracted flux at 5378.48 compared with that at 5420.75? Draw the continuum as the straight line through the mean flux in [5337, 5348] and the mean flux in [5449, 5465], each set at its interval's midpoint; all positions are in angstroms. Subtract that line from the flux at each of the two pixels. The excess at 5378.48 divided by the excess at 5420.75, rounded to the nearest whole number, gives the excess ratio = 2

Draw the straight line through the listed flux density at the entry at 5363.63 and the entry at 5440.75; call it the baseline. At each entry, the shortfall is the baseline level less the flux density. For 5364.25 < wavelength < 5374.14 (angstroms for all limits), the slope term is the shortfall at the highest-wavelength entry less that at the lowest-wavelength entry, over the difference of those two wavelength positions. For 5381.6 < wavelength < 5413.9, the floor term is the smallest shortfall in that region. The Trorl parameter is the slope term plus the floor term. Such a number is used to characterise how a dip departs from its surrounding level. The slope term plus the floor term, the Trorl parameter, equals -12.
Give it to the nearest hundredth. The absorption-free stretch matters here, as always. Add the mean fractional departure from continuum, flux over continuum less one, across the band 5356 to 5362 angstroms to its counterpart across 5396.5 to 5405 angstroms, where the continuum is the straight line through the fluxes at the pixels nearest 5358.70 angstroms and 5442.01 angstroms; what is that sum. -0.12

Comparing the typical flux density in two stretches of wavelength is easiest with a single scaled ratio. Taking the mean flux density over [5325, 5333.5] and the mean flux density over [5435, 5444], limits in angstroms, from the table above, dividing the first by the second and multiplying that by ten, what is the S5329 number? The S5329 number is 8.8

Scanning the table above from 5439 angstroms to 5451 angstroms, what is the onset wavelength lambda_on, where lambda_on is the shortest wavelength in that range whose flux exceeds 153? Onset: 5439.50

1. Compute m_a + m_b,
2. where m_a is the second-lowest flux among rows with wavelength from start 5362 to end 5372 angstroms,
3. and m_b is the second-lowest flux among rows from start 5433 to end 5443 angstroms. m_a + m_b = 287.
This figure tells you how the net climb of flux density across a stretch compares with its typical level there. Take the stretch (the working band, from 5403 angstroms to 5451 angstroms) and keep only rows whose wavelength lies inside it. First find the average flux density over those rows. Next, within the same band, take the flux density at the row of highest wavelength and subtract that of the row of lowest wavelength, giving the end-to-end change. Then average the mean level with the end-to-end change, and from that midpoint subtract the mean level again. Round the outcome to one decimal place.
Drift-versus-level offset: -78.0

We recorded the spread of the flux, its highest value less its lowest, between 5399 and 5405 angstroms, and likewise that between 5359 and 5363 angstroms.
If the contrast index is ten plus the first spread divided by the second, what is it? 10.6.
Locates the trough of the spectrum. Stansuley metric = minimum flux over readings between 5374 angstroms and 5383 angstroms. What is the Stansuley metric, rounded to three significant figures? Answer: 159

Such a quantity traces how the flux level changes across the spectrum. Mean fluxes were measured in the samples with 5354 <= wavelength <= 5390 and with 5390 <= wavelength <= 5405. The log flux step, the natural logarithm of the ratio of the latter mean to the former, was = -0.06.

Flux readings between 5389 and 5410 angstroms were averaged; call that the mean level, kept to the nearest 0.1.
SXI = 152.6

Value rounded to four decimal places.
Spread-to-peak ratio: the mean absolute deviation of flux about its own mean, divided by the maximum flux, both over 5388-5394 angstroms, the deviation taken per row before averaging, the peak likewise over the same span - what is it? 0.0068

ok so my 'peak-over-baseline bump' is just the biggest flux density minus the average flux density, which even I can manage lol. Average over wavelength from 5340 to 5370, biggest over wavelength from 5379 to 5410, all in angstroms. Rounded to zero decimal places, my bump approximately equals 19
